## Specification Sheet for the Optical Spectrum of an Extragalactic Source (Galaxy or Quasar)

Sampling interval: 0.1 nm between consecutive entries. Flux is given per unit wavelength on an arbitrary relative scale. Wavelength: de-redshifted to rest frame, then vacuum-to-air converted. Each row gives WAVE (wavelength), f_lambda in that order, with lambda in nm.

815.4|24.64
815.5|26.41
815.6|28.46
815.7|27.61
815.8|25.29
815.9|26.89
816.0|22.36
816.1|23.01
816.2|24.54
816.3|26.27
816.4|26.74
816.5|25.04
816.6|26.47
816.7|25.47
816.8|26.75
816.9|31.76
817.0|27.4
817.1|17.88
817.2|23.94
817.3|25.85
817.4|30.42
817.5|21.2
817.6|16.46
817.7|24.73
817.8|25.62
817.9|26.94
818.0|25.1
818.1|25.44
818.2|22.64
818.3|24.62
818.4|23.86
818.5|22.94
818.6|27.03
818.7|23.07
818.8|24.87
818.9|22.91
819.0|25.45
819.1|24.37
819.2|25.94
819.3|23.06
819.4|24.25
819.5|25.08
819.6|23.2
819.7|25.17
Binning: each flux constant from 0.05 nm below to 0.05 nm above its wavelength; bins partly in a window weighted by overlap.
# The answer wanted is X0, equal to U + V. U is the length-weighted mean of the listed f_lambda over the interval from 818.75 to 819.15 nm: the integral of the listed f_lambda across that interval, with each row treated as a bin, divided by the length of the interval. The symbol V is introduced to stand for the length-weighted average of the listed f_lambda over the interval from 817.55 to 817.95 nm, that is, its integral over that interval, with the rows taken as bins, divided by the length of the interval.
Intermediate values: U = 24.4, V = 23.4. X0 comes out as 48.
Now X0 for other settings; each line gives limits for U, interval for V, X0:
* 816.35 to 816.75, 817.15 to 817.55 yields 51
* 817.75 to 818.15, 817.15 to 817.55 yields 51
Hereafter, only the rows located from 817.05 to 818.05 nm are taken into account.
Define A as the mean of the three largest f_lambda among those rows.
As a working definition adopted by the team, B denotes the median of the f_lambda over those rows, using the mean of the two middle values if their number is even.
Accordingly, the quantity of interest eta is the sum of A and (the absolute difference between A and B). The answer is 30.6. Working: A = 27.7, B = 24.9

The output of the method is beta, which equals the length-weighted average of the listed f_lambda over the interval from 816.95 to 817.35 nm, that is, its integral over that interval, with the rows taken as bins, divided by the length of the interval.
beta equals 23.8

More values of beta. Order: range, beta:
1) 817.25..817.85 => 24.0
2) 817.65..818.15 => 25.6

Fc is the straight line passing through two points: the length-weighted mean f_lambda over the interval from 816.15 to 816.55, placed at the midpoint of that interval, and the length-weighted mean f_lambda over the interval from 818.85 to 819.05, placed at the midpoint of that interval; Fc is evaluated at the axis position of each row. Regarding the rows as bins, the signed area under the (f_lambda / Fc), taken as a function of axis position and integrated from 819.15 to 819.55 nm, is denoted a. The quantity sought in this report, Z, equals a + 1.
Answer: 1.41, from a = 0.410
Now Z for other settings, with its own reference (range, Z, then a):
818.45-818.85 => 1.40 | 0.402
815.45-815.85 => 1.41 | 0.414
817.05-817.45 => 1.39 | 0.390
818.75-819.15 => 1.40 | 0.404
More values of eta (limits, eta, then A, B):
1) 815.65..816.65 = 28.4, 27.1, 25.8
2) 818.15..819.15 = 27.5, 25.8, 24.1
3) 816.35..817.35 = 31.1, 28.6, 26.2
